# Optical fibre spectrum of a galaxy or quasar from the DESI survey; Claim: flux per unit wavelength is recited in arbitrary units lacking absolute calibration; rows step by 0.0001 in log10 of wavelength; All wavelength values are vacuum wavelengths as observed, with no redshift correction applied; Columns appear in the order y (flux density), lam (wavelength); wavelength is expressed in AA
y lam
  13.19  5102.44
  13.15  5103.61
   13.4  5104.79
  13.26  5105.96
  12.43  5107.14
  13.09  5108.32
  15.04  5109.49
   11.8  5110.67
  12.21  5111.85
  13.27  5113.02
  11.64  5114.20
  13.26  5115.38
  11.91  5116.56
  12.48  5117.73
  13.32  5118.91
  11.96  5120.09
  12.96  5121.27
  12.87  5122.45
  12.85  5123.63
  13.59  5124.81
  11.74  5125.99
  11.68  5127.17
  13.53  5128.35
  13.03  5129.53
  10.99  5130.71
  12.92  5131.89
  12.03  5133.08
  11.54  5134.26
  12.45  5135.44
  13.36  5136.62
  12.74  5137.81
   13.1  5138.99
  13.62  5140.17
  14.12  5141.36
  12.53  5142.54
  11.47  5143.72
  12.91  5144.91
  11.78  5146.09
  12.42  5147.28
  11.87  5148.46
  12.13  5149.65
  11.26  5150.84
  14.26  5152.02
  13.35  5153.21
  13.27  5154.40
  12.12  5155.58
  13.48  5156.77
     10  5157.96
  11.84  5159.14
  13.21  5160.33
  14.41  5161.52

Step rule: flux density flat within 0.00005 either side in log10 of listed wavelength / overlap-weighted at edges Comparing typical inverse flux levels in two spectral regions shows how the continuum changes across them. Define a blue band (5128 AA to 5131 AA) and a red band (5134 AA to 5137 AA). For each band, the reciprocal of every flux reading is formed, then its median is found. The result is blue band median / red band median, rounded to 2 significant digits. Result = 0.96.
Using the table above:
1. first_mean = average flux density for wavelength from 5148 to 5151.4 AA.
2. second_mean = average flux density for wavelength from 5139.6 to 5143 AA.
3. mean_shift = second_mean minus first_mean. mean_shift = 1.7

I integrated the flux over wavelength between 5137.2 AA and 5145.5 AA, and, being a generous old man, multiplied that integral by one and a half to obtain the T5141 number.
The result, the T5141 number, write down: 161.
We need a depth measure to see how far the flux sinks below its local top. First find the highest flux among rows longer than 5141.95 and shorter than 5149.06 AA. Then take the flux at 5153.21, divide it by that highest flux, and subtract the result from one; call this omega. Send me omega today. -0.034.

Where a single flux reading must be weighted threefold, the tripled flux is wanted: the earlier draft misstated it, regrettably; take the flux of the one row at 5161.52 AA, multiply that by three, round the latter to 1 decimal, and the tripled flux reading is 43.2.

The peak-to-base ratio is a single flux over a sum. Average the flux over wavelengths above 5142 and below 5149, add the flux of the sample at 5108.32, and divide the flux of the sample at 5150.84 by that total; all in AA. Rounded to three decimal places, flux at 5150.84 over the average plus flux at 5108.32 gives 0.446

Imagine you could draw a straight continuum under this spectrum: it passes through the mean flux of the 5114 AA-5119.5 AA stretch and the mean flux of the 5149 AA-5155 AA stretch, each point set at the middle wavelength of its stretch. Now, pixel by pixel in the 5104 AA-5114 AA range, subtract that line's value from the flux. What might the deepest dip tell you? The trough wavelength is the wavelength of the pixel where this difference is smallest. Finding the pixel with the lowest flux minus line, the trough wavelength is 5110.67 AA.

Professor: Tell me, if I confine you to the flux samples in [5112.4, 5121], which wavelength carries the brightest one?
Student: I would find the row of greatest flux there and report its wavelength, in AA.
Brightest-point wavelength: 5118.91 AA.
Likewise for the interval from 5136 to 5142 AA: 5141.36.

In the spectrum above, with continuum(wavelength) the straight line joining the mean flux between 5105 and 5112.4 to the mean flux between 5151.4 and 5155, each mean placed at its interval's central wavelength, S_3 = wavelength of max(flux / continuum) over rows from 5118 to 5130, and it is 5124.81 AA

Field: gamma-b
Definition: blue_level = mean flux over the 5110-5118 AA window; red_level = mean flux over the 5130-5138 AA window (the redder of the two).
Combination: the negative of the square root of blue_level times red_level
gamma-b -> -12.3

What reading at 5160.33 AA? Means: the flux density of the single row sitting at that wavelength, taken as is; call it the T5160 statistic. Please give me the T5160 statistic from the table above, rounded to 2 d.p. 13.21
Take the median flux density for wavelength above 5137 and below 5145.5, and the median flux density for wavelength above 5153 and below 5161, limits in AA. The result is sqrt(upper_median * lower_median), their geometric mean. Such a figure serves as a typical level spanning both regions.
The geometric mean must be 13.1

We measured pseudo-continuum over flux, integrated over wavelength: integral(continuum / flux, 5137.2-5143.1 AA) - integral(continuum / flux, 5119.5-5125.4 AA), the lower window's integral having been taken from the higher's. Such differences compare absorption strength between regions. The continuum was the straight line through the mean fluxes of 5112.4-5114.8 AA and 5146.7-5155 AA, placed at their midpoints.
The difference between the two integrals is 0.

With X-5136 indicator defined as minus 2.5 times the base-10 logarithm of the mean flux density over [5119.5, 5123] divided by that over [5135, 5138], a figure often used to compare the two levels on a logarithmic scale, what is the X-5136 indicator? 0.02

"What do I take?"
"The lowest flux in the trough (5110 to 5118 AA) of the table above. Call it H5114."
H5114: 11.64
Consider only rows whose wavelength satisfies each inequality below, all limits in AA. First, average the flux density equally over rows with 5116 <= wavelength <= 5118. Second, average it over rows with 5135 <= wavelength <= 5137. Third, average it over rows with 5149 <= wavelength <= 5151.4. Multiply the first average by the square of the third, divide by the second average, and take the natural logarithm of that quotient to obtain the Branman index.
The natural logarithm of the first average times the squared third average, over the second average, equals 4.86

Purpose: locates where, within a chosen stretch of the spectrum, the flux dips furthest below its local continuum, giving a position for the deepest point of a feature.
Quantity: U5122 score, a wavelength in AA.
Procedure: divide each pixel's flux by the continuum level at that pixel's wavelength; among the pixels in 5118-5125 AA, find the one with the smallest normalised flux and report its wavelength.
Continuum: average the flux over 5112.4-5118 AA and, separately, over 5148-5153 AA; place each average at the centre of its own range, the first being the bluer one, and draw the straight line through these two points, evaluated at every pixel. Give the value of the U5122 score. 5120.09 AA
